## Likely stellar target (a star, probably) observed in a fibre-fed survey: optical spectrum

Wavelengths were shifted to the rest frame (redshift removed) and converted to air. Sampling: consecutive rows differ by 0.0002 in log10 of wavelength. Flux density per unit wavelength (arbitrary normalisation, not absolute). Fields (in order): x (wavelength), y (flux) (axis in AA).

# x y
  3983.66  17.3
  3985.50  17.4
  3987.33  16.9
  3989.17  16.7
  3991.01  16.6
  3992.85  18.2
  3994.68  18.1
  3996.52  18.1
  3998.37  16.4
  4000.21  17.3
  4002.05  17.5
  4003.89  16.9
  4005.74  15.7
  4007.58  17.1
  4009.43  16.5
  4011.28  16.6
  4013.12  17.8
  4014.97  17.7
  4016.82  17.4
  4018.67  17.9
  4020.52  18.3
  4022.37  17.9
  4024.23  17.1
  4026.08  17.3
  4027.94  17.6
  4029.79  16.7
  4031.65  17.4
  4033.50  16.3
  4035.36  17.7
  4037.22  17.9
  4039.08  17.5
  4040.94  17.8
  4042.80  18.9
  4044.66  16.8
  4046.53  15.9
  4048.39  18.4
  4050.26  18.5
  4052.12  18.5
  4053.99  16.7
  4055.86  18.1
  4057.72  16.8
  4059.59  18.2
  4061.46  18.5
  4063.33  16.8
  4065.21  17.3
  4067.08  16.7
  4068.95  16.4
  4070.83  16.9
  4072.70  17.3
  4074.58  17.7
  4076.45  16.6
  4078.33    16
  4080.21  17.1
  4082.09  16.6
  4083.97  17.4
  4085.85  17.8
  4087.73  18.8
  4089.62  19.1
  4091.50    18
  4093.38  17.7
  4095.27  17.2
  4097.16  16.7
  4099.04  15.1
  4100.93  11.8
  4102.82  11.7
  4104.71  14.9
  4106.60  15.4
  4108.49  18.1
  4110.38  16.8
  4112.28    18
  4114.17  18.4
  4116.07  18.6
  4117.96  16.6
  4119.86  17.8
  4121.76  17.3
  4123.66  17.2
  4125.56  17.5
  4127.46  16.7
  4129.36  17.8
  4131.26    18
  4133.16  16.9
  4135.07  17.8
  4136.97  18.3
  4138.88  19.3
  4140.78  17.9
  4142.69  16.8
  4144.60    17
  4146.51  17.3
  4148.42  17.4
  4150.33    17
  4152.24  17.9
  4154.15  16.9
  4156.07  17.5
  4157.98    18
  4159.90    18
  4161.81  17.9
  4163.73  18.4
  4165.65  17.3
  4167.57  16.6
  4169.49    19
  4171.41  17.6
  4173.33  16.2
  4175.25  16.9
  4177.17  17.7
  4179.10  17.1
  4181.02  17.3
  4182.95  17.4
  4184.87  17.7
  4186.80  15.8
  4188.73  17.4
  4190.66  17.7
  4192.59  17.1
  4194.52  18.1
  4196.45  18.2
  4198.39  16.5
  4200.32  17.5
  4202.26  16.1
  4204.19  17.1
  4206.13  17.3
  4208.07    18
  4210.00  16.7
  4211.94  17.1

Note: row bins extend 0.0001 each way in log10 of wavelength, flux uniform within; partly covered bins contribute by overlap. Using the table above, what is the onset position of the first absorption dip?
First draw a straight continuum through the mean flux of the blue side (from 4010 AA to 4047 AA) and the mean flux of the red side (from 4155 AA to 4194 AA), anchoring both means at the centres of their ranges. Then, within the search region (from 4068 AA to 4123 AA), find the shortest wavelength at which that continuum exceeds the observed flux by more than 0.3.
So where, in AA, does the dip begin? 4068.95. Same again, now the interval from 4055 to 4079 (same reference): 4057.72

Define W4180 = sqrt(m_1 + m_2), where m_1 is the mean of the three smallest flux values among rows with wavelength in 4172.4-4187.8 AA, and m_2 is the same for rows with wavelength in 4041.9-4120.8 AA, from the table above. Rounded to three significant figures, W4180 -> 5.39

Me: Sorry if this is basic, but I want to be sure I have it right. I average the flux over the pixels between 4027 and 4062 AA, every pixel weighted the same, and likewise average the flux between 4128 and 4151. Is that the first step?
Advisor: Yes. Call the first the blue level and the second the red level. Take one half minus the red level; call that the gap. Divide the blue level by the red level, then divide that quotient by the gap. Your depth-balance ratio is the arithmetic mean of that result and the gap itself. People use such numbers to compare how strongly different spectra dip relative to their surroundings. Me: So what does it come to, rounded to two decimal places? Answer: -8.59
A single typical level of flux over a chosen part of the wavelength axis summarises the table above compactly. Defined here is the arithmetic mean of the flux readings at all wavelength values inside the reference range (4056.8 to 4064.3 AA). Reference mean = 17.6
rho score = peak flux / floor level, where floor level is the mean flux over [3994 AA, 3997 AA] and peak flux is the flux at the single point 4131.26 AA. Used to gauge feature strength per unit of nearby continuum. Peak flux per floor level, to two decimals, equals 0.99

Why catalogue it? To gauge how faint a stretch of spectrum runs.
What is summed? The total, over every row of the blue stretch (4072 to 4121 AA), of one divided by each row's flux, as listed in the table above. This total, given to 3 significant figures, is 1.57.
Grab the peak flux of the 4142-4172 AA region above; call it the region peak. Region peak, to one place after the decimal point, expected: 19.0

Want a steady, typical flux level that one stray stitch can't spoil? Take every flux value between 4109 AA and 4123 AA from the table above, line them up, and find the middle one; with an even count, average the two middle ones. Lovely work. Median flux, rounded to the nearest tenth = 17.8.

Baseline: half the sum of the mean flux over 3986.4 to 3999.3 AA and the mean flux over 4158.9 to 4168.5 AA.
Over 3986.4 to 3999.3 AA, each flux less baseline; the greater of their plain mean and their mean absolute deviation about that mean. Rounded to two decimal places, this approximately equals 0.73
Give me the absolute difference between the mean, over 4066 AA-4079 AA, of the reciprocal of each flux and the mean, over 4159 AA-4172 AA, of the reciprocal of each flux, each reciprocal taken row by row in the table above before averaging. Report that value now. 0.0034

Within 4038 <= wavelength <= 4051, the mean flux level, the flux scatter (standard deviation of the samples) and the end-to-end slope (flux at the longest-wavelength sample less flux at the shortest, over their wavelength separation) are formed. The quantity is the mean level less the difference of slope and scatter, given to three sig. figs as 18.6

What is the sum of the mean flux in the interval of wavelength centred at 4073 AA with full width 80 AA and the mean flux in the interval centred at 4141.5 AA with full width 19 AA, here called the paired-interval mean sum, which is 34.6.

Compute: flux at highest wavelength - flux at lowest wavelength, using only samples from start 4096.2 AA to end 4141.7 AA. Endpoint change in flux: 1.2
